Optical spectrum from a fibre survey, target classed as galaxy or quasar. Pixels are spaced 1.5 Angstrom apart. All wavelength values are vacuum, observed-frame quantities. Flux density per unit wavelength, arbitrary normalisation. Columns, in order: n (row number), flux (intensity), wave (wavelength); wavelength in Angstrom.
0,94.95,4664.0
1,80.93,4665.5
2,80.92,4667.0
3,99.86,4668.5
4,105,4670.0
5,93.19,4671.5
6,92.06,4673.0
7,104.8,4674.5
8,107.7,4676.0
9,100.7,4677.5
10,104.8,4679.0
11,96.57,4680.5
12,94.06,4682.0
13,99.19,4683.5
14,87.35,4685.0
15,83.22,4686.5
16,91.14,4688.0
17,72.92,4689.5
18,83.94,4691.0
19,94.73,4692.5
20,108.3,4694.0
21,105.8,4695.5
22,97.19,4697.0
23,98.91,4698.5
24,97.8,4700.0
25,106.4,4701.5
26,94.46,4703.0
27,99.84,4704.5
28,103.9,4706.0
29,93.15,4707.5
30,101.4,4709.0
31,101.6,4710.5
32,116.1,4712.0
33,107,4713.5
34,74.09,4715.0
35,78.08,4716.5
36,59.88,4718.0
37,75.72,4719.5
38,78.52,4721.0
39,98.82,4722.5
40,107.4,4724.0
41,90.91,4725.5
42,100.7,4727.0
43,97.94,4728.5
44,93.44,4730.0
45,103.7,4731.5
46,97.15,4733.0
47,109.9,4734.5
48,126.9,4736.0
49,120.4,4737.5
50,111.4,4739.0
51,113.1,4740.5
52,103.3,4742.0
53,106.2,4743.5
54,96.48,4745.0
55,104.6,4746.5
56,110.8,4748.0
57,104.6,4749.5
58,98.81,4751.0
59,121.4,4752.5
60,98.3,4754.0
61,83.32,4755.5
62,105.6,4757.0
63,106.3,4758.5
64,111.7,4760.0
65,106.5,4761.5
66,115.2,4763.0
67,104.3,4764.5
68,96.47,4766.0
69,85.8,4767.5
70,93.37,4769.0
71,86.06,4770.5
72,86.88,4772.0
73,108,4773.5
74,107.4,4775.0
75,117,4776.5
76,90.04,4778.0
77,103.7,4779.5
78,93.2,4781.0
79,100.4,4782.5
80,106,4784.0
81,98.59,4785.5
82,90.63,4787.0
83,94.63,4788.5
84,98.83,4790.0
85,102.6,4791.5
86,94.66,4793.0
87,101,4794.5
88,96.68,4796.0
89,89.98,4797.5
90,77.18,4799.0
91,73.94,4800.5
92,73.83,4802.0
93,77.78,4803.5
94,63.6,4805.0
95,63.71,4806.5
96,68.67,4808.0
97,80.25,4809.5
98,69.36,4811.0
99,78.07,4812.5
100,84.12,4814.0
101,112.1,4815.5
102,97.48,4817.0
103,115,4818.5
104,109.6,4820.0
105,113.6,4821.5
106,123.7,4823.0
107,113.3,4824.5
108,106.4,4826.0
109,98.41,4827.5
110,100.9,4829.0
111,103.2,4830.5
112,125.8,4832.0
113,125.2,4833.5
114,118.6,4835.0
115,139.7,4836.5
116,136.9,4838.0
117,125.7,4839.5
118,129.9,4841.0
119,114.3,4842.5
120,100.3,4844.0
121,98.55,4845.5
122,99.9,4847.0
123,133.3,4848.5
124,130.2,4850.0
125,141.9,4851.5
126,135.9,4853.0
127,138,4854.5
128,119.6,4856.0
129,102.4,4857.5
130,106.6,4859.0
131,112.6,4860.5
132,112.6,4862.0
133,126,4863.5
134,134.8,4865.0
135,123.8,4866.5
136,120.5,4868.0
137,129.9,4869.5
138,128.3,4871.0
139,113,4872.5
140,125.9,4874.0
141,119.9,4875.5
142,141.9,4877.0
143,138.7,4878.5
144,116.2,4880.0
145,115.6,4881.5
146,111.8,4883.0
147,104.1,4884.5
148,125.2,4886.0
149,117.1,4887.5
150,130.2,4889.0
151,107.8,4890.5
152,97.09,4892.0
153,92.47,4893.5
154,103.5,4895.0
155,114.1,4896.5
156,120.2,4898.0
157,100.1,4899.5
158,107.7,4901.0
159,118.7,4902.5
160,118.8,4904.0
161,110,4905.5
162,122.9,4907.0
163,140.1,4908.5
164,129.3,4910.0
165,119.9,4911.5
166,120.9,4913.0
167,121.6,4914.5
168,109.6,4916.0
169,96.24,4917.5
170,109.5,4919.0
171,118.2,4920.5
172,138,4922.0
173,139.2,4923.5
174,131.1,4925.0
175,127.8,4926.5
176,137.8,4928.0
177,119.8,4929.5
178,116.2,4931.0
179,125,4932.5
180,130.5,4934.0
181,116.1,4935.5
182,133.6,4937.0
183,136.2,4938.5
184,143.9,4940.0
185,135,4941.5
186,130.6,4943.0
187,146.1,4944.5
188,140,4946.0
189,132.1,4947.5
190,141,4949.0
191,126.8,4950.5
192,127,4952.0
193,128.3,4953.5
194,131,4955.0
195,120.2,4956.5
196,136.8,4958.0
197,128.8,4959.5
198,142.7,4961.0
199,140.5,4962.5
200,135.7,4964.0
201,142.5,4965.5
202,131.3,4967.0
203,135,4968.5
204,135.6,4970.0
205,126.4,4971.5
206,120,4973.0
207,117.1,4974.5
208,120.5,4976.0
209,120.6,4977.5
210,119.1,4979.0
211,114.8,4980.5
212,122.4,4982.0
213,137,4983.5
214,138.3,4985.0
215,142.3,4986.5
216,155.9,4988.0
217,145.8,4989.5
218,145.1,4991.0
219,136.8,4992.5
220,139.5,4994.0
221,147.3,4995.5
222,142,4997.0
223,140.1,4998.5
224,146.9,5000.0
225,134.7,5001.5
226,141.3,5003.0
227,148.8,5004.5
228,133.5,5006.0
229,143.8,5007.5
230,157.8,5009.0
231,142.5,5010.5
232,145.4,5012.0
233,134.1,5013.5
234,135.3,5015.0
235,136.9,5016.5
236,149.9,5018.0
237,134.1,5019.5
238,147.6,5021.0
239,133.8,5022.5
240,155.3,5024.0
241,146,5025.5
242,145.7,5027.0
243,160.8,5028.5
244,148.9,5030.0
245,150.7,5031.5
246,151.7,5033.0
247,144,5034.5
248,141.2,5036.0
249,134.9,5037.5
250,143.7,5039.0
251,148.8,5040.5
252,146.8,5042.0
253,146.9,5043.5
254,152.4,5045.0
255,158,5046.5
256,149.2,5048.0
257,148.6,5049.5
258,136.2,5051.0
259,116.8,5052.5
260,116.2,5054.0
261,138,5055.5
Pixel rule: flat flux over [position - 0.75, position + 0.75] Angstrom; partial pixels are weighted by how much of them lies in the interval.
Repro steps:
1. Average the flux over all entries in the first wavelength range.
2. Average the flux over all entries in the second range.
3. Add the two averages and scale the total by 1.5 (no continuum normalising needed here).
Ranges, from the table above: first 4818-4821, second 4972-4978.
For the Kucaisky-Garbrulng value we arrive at 348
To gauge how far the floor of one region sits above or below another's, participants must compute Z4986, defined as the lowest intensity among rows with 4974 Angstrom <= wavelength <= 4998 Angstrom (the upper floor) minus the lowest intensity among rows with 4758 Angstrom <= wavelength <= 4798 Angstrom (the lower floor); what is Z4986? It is 29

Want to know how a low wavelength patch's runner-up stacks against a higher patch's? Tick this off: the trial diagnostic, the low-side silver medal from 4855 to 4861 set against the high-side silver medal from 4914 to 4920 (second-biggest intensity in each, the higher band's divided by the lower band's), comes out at 0.97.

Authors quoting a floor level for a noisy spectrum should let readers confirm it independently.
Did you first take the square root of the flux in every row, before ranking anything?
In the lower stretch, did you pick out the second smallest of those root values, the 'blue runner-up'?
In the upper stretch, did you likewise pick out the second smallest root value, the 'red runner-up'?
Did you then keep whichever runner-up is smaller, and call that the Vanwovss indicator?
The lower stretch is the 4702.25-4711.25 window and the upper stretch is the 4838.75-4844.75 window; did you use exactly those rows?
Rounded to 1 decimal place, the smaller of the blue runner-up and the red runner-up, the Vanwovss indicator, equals 9.7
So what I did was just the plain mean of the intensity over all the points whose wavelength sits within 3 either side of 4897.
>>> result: 109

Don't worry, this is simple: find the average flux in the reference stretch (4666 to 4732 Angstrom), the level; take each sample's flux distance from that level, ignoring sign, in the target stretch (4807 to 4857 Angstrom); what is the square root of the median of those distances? 4.5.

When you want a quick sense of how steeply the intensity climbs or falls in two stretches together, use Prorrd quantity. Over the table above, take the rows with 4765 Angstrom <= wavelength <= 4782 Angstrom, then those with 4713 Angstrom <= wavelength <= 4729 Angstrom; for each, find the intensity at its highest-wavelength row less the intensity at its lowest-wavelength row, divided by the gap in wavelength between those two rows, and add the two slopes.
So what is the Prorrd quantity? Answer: -0.8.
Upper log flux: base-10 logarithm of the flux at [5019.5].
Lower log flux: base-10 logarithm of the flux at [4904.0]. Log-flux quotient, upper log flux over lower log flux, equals 1.03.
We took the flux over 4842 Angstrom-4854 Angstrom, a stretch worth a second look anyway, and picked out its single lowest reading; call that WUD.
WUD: 98.55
